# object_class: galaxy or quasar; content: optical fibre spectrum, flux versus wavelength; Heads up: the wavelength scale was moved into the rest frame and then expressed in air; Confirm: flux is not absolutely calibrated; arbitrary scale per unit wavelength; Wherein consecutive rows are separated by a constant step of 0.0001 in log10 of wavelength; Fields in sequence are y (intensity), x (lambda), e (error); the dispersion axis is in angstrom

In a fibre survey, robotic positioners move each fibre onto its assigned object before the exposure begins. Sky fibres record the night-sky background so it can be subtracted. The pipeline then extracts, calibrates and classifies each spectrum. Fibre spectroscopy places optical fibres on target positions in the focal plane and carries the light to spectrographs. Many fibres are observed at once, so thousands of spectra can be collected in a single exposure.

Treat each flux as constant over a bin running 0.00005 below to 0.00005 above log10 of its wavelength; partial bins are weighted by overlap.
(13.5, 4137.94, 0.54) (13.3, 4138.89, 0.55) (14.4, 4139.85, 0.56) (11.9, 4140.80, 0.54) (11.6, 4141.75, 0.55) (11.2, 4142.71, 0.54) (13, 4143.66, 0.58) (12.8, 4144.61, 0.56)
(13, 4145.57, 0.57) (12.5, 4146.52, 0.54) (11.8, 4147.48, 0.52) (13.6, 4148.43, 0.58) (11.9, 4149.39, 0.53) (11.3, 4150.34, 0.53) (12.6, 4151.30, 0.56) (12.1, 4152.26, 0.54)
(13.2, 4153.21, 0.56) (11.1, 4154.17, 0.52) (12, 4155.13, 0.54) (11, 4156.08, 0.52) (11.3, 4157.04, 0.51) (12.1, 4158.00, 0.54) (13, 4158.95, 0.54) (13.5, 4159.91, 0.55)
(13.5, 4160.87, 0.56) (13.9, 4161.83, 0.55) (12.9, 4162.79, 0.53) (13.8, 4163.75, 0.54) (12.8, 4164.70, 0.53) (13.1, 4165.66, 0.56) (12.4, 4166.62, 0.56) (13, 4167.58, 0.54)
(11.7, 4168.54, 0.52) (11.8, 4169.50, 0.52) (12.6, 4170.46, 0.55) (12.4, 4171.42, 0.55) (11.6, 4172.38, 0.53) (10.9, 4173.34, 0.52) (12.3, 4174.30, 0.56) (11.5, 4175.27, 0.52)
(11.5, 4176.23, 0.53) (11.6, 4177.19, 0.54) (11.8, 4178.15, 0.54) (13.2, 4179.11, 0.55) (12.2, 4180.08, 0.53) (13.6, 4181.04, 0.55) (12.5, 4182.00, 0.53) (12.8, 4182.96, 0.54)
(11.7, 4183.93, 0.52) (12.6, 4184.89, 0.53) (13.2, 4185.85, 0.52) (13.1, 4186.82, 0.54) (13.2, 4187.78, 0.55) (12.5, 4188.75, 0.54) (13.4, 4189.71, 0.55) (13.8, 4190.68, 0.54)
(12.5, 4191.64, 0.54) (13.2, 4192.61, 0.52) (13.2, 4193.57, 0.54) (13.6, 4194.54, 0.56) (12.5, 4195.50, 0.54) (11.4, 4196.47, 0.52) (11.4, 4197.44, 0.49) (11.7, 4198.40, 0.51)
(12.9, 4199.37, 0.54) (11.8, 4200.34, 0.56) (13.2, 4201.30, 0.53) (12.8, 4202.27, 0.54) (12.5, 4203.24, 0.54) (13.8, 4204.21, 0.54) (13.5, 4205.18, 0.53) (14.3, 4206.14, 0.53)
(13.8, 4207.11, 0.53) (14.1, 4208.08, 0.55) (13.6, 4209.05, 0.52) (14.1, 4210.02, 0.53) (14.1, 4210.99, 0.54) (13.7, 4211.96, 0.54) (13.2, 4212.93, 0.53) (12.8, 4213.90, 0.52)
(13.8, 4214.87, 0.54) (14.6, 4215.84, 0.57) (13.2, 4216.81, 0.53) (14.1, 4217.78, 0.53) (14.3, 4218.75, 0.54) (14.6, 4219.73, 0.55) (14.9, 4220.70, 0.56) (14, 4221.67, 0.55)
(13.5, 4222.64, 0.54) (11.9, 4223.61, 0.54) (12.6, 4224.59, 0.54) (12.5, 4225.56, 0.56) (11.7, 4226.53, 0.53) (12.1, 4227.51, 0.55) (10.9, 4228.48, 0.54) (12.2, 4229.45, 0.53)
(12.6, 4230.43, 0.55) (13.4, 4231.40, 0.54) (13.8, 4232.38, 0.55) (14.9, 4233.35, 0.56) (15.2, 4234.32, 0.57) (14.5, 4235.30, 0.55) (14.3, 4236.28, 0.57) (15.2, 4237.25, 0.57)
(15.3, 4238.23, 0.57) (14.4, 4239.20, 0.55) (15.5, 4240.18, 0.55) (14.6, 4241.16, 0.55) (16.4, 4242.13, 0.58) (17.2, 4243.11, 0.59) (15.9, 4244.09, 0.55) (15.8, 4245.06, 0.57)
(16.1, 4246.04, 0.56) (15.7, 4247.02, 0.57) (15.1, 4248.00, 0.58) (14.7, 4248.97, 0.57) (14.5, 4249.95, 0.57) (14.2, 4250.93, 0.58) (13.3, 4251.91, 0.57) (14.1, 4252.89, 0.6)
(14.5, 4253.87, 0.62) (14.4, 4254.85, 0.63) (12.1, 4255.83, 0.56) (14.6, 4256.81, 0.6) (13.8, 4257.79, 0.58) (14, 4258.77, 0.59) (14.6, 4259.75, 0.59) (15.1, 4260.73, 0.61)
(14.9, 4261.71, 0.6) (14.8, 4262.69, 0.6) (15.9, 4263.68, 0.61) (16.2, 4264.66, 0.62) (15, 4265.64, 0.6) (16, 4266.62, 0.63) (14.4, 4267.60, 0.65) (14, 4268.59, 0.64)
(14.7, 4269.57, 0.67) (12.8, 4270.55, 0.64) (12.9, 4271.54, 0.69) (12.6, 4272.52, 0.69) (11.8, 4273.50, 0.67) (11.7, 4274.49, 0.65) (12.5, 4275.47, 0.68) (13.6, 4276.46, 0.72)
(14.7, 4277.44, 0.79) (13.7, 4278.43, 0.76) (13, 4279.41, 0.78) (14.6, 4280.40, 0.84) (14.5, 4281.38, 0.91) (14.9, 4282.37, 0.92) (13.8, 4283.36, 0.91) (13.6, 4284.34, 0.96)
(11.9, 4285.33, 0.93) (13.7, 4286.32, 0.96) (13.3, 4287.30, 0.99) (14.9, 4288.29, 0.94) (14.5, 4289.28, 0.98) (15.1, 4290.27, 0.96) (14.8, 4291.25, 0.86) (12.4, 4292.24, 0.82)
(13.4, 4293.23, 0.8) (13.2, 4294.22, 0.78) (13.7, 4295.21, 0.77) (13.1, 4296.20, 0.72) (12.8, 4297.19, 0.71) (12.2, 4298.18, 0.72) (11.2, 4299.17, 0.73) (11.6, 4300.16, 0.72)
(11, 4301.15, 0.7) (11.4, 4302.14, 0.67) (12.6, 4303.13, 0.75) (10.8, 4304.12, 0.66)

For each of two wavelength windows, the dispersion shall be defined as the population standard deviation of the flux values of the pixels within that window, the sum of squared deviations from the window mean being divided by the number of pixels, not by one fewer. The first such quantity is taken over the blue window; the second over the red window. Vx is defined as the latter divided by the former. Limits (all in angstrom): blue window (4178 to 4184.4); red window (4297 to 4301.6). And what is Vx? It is 1.01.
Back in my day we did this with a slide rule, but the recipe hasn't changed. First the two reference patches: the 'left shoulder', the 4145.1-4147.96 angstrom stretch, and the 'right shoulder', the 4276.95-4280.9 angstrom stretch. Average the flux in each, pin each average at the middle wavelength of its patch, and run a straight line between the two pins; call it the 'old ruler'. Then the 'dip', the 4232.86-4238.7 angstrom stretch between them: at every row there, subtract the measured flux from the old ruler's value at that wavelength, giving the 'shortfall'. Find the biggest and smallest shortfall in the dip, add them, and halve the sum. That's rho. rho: -1.3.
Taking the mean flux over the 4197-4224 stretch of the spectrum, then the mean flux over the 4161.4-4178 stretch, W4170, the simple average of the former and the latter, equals 12.9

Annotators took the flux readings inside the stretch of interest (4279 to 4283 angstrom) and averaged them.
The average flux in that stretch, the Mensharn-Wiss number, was 14.2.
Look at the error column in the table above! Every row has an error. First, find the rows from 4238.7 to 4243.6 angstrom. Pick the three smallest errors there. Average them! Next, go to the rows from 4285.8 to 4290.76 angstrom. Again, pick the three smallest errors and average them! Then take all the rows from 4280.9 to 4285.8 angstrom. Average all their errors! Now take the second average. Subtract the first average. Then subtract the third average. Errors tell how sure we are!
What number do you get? -0.52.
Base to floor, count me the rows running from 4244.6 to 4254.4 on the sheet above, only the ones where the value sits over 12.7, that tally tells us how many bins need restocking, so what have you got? 10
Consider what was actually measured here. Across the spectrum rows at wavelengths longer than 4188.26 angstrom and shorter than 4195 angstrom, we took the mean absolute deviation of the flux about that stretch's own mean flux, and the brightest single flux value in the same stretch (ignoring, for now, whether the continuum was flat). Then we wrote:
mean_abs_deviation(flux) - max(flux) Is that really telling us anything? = -13.4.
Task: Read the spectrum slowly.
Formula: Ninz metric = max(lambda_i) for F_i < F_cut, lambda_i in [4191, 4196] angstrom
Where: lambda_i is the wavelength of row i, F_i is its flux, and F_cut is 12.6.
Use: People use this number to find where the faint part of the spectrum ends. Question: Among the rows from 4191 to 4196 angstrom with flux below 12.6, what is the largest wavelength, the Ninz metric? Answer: 4195.50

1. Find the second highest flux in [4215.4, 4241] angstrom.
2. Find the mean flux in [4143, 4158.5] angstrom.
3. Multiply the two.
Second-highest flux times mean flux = 187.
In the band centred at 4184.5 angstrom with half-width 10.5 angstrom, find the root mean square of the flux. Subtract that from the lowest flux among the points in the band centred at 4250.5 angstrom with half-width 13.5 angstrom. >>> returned -0.6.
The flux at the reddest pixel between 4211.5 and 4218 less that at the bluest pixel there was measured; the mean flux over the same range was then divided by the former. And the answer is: 34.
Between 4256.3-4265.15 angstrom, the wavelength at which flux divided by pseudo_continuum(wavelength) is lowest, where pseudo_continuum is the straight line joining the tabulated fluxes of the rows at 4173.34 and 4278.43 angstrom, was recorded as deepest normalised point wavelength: 4257.79 angstrom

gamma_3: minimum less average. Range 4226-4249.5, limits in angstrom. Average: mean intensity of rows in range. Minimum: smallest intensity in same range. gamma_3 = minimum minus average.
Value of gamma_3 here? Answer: -3.58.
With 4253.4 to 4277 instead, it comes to -2.34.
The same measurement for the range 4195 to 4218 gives -1.80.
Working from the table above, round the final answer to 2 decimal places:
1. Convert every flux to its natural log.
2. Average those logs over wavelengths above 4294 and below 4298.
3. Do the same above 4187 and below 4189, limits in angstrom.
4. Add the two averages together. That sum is 5.13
